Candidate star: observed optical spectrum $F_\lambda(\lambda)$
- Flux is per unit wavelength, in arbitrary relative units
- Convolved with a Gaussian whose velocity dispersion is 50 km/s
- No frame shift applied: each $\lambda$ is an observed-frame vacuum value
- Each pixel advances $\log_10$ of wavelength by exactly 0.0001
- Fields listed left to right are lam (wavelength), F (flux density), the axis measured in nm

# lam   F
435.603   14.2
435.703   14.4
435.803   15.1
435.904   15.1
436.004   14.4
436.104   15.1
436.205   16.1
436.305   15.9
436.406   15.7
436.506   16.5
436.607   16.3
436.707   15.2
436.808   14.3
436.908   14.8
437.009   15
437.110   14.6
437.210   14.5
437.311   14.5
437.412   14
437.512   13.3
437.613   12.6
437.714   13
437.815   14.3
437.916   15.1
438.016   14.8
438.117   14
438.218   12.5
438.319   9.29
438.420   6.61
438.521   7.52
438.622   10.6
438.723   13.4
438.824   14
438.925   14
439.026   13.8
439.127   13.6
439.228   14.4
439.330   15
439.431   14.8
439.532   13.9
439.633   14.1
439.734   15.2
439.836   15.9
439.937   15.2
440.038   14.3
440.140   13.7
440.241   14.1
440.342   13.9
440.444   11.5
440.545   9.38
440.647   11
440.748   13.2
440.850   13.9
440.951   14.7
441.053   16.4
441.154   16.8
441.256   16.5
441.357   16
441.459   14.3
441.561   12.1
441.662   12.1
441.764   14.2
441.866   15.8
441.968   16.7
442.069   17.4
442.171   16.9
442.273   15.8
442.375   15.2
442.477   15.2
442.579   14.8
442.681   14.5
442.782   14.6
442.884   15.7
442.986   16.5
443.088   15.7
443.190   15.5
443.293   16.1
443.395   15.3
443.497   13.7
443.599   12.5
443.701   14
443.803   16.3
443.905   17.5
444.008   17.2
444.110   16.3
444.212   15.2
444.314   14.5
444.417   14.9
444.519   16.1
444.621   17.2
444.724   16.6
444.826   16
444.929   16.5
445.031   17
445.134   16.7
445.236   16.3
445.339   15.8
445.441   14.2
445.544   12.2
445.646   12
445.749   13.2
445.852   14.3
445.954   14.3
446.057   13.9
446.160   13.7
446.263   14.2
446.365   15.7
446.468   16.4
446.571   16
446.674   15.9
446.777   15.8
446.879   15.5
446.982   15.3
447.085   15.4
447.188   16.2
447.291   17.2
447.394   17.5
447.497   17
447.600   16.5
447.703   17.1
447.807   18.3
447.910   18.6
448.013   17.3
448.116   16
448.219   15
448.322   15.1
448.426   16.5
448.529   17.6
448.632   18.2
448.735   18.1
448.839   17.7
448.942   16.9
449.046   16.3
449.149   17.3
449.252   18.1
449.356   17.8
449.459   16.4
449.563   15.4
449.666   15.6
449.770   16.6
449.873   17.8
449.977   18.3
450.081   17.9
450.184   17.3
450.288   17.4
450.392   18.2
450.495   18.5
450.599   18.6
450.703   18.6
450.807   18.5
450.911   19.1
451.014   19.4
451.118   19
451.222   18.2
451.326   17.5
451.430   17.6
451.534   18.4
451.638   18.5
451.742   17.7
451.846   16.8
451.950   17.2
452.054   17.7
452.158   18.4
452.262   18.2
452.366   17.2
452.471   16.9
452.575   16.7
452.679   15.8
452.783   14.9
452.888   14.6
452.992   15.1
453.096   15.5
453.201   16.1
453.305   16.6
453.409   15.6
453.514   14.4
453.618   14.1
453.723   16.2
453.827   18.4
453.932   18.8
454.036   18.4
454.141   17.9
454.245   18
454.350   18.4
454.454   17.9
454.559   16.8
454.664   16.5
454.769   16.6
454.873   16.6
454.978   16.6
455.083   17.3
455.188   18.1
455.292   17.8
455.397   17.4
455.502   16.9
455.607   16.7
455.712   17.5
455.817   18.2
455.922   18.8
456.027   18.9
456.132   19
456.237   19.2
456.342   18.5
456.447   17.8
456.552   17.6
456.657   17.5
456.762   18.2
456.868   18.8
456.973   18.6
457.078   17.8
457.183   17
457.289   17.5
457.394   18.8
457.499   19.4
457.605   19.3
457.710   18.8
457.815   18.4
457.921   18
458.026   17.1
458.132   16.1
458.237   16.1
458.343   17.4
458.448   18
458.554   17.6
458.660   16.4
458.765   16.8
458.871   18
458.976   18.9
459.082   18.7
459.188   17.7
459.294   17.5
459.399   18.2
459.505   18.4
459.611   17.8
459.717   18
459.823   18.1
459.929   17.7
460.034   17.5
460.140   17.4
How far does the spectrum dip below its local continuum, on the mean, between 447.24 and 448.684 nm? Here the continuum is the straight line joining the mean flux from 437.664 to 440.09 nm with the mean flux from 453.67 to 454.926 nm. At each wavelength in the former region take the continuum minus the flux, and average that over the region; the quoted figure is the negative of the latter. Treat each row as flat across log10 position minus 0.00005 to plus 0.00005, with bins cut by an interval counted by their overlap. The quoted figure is 1.2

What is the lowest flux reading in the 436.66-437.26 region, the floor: 14.3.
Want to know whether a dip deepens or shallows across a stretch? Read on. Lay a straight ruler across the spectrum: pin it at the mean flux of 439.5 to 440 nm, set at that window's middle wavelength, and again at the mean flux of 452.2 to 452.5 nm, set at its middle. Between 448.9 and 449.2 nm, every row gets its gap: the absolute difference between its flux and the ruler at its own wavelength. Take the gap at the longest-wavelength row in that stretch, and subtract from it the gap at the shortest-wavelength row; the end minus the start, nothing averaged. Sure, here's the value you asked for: 0.4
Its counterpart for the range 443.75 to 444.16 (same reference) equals -0.1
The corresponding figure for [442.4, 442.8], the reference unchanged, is 0.7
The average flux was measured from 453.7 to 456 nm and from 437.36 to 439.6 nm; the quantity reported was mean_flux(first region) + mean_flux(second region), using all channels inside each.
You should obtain 30.5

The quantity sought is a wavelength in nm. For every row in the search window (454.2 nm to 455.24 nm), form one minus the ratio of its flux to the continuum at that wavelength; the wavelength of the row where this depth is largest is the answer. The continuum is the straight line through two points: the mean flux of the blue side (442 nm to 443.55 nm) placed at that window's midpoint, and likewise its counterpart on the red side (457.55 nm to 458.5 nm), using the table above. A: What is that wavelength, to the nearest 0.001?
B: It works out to 454.664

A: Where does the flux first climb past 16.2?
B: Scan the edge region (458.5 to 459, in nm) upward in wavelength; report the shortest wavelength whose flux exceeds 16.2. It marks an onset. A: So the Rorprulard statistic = 458.554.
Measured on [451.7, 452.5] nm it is 451.742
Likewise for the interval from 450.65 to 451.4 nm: 450.703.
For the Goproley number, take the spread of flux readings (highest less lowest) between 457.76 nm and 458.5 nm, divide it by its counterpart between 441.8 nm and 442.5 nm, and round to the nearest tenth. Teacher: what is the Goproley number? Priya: 1.0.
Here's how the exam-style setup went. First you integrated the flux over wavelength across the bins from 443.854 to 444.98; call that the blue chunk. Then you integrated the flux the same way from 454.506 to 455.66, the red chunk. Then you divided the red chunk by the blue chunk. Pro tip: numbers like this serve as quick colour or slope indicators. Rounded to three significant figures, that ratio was 1.08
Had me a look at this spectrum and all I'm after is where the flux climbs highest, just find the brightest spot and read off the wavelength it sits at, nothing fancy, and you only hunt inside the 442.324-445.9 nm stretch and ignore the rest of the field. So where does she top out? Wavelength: 443.905 nm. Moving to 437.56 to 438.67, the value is 437.916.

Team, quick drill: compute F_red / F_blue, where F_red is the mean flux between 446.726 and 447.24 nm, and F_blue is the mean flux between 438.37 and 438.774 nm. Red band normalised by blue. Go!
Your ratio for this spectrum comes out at 1.64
